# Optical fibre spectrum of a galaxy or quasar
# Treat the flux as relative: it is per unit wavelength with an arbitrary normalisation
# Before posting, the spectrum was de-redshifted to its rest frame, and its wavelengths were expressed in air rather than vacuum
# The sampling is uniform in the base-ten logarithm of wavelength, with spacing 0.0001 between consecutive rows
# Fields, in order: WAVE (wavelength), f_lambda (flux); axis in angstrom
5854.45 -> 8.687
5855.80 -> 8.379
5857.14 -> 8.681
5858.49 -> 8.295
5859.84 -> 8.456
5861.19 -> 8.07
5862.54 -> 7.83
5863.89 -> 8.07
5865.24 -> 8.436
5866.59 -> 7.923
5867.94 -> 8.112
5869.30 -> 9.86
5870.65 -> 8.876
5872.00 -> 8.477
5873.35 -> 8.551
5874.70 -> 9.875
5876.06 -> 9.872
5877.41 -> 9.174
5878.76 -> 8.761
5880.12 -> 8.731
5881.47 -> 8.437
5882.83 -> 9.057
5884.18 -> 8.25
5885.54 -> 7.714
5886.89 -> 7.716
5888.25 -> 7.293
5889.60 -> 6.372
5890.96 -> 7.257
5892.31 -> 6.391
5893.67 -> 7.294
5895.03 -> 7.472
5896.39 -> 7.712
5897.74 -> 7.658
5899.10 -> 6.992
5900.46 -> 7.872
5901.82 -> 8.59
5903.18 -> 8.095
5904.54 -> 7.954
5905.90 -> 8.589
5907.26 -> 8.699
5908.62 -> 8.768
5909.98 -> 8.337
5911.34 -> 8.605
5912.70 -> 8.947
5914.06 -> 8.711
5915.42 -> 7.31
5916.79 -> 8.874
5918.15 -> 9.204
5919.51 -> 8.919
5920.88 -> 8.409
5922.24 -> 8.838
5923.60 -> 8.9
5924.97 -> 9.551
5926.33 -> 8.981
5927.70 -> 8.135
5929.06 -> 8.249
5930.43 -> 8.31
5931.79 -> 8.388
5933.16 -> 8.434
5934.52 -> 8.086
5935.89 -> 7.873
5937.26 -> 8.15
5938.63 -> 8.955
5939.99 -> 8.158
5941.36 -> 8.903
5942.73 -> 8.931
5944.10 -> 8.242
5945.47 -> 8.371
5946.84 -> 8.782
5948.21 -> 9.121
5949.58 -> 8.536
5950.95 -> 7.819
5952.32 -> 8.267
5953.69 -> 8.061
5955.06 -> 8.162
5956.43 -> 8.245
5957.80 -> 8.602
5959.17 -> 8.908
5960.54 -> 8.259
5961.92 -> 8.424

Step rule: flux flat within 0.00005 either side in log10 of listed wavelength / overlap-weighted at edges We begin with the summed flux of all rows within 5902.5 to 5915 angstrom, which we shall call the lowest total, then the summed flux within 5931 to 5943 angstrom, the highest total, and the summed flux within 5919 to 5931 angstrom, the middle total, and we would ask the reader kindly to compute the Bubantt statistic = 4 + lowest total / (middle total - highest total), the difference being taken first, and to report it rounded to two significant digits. 36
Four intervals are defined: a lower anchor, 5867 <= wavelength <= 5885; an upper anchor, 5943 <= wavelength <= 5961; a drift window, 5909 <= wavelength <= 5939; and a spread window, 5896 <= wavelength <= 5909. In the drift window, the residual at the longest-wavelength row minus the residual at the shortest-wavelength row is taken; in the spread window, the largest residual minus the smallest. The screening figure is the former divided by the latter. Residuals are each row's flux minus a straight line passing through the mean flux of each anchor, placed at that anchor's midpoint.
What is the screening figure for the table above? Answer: 0.4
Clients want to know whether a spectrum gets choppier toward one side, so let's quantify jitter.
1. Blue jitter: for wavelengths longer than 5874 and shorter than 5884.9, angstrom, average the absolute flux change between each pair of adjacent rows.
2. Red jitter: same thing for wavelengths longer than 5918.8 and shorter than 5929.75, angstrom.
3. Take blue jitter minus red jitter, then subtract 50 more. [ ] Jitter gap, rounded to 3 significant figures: -50.0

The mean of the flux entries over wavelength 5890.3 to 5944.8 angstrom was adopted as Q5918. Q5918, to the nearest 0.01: 8.29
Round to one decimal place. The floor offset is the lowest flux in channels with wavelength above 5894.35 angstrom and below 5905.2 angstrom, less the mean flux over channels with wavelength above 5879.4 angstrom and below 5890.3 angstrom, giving -1.0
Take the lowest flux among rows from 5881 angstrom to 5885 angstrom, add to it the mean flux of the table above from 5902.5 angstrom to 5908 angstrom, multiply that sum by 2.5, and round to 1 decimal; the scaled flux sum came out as 41.5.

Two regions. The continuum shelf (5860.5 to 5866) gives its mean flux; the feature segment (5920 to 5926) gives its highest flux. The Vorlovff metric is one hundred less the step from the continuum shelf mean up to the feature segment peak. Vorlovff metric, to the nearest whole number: 99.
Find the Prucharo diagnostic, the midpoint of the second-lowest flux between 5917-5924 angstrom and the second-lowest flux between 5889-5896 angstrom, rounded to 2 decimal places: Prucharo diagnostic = 7.61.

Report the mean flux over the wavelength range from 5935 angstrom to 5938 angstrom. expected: 8.01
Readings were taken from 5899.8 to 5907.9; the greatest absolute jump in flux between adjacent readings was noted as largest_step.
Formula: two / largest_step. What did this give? 2.8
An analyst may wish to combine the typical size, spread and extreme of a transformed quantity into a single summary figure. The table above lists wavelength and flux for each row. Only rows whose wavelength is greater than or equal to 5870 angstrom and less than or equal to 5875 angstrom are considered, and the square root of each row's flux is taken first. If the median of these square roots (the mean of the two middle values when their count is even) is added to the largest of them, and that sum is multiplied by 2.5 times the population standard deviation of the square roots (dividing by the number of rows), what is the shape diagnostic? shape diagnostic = 1.4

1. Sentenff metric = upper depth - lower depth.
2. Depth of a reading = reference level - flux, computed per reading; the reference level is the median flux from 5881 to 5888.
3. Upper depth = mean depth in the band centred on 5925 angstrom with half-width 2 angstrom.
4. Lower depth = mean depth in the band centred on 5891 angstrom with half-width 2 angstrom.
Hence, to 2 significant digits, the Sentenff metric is -2.5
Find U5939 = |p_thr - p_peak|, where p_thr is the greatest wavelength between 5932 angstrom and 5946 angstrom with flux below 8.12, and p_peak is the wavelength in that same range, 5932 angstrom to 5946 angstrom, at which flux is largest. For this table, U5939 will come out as 2.7 angstrom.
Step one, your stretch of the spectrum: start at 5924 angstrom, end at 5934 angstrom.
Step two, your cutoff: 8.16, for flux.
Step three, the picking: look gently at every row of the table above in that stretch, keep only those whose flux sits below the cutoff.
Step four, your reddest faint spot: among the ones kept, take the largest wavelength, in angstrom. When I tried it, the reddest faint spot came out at 5927.70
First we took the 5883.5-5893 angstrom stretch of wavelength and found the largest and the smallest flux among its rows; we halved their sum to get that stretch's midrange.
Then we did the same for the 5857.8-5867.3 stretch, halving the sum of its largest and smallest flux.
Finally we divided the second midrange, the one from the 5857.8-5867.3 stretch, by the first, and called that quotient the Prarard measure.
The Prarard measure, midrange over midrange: 1.11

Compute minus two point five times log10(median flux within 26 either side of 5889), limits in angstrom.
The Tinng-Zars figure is -2.31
